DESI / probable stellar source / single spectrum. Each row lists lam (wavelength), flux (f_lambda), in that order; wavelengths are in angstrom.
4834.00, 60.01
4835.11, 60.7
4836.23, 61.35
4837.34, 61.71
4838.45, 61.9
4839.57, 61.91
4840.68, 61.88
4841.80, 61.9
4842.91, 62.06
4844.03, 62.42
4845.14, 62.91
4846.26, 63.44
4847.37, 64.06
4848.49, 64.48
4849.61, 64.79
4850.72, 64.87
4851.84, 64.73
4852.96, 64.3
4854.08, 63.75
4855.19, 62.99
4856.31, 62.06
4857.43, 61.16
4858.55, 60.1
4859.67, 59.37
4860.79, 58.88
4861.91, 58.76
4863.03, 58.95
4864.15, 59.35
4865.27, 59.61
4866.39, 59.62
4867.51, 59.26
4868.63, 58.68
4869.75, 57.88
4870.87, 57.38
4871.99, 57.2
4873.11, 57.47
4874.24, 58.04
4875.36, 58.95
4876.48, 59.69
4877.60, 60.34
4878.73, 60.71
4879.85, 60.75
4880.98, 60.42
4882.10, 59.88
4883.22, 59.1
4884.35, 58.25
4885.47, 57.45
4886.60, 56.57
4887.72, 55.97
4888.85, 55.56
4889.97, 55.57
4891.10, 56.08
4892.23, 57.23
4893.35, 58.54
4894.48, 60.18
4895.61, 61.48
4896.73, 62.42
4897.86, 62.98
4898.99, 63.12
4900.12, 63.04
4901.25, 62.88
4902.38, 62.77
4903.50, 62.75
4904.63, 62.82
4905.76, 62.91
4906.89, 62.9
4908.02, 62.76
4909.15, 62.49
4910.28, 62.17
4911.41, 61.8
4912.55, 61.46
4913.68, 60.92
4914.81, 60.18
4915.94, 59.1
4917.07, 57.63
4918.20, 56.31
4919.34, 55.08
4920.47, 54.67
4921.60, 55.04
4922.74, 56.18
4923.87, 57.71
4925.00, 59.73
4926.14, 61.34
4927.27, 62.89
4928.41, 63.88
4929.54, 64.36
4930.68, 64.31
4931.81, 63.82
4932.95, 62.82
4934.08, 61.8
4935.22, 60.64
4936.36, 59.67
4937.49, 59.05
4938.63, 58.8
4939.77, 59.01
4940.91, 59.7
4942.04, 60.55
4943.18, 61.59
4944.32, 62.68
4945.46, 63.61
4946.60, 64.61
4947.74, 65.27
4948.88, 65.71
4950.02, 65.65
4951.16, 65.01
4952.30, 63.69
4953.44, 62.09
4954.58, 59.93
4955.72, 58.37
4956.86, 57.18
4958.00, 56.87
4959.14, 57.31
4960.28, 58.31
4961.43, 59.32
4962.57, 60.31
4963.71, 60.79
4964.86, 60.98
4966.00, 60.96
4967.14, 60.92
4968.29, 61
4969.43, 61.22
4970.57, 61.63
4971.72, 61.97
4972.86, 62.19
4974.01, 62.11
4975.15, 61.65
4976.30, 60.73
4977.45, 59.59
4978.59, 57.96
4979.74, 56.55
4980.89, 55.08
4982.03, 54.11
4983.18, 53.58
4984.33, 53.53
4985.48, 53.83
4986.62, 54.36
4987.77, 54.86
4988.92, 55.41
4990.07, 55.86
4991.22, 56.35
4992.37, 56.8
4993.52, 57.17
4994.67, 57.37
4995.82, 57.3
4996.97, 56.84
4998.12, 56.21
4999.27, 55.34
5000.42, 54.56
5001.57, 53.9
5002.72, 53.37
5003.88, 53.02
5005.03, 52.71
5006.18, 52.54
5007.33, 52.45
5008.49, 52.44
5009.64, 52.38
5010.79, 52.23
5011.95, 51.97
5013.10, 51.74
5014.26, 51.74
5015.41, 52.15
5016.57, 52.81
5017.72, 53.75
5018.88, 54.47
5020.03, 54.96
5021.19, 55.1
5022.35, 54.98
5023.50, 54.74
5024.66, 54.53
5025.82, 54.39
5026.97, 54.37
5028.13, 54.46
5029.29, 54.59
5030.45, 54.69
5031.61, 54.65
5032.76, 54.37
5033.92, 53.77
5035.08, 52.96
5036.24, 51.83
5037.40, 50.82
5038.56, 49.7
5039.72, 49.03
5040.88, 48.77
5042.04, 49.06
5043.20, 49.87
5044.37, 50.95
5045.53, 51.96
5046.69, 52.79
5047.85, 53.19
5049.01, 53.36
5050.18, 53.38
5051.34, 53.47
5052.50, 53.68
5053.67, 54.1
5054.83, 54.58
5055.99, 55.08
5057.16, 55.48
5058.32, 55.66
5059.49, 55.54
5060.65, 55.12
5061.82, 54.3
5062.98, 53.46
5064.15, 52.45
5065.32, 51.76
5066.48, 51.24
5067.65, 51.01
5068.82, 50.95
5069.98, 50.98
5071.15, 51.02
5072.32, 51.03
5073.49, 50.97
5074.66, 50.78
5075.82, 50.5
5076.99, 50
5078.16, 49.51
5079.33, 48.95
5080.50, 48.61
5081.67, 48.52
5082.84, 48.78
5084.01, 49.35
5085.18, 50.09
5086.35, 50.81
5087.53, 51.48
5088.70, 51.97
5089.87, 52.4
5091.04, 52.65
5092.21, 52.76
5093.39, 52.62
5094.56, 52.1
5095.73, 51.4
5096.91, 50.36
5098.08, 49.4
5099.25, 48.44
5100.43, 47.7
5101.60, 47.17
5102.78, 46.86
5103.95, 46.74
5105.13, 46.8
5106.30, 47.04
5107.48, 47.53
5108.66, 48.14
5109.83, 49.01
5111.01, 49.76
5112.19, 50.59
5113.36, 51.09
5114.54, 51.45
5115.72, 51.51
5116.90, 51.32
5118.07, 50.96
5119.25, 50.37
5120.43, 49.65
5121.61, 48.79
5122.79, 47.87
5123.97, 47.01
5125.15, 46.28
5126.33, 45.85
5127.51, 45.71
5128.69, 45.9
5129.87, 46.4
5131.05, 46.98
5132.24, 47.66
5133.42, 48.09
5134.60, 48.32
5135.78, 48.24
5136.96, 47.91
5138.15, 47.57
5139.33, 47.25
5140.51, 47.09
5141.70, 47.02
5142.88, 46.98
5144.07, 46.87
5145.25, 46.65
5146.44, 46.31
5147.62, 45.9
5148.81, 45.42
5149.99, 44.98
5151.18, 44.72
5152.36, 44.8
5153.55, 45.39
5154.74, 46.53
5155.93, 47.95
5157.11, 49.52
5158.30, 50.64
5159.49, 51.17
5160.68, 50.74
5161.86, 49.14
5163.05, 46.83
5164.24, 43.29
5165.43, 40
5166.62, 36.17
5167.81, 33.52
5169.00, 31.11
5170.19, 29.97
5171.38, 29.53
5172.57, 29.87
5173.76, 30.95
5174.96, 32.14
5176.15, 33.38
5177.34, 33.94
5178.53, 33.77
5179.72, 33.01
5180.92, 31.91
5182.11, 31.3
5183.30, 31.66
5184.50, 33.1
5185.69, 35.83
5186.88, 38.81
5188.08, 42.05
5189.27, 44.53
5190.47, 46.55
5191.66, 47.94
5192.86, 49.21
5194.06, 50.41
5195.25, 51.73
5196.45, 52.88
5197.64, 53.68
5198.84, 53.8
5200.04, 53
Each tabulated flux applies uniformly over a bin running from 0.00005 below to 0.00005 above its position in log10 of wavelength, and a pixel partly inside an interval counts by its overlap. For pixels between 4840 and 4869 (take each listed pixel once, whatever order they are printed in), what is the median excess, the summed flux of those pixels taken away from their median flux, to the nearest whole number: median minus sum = -1542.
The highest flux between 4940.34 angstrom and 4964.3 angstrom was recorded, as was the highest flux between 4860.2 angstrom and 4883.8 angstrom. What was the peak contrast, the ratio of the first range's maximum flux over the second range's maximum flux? 1.08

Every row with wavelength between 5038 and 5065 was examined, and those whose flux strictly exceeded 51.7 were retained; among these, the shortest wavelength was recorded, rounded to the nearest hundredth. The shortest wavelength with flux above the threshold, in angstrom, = 5045.53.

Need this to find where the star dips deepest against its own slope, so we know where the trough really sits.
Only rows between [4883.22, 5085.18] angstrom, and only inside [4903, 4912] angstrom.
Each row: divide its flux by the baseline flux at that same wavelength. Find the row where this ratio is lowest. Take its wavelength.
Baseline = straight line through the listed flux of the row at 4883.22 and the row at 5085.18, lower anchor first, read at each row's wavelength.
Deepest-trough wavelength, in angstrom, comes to 4911.41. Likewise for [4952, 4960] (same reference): 4958.00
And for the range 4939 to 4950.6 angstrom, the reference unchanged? 4939.77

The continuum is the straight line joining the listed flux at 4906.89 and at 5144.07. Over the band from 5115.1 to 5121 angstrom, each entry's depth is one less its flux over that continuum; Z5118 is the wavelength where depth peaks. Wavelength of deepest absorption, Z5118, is 5120.43 angstrom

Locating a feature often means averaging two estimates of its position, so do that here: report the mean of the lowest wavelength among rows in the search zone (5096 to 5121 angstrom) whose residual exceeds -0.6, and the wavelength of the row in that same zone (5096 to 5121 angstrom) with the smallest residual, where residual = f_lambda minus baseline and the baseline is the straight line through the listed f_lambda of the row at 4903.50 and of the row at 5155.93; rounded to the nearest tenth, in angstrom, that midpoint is 5108.1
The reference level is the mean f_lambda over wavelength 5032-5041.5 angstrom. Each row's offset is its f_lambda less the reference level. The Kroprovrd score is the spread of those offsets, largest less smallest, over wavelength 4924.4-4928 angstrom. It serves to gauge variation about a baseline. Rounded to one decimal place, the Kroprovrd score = 3.2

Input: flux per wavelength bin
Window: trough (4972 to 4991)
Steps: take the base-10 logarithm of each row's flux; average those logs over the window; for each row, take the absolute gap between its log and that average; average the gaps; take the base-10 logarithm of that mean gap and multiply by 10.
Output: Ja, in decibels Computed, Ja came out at -16.8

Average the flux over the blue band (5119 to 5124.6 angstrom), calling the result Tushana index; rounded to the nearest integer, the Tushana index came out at 49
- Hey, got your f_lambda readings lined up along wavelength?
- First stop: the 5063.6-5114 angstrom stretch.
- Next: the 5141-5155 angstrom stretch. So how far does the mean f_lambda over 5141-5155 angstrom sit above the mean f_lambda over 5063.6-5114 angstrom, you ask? -4.1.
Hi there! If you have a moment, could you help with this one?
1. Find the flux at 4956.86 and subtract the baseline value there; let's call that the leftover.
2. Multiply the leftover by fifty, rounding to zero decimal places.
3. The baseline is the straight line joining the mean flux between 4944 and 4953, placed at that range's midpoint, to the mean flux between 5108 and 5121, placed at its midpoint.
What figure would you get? -331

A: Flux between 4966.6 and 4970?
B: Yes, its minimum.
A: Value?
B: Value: 60.92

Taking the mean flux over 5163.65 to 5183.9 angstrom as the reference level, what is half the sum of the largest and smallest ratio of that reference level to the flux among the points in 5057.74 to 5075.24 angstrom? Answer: 0.626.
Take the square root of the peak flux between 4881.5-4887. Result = 7.74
